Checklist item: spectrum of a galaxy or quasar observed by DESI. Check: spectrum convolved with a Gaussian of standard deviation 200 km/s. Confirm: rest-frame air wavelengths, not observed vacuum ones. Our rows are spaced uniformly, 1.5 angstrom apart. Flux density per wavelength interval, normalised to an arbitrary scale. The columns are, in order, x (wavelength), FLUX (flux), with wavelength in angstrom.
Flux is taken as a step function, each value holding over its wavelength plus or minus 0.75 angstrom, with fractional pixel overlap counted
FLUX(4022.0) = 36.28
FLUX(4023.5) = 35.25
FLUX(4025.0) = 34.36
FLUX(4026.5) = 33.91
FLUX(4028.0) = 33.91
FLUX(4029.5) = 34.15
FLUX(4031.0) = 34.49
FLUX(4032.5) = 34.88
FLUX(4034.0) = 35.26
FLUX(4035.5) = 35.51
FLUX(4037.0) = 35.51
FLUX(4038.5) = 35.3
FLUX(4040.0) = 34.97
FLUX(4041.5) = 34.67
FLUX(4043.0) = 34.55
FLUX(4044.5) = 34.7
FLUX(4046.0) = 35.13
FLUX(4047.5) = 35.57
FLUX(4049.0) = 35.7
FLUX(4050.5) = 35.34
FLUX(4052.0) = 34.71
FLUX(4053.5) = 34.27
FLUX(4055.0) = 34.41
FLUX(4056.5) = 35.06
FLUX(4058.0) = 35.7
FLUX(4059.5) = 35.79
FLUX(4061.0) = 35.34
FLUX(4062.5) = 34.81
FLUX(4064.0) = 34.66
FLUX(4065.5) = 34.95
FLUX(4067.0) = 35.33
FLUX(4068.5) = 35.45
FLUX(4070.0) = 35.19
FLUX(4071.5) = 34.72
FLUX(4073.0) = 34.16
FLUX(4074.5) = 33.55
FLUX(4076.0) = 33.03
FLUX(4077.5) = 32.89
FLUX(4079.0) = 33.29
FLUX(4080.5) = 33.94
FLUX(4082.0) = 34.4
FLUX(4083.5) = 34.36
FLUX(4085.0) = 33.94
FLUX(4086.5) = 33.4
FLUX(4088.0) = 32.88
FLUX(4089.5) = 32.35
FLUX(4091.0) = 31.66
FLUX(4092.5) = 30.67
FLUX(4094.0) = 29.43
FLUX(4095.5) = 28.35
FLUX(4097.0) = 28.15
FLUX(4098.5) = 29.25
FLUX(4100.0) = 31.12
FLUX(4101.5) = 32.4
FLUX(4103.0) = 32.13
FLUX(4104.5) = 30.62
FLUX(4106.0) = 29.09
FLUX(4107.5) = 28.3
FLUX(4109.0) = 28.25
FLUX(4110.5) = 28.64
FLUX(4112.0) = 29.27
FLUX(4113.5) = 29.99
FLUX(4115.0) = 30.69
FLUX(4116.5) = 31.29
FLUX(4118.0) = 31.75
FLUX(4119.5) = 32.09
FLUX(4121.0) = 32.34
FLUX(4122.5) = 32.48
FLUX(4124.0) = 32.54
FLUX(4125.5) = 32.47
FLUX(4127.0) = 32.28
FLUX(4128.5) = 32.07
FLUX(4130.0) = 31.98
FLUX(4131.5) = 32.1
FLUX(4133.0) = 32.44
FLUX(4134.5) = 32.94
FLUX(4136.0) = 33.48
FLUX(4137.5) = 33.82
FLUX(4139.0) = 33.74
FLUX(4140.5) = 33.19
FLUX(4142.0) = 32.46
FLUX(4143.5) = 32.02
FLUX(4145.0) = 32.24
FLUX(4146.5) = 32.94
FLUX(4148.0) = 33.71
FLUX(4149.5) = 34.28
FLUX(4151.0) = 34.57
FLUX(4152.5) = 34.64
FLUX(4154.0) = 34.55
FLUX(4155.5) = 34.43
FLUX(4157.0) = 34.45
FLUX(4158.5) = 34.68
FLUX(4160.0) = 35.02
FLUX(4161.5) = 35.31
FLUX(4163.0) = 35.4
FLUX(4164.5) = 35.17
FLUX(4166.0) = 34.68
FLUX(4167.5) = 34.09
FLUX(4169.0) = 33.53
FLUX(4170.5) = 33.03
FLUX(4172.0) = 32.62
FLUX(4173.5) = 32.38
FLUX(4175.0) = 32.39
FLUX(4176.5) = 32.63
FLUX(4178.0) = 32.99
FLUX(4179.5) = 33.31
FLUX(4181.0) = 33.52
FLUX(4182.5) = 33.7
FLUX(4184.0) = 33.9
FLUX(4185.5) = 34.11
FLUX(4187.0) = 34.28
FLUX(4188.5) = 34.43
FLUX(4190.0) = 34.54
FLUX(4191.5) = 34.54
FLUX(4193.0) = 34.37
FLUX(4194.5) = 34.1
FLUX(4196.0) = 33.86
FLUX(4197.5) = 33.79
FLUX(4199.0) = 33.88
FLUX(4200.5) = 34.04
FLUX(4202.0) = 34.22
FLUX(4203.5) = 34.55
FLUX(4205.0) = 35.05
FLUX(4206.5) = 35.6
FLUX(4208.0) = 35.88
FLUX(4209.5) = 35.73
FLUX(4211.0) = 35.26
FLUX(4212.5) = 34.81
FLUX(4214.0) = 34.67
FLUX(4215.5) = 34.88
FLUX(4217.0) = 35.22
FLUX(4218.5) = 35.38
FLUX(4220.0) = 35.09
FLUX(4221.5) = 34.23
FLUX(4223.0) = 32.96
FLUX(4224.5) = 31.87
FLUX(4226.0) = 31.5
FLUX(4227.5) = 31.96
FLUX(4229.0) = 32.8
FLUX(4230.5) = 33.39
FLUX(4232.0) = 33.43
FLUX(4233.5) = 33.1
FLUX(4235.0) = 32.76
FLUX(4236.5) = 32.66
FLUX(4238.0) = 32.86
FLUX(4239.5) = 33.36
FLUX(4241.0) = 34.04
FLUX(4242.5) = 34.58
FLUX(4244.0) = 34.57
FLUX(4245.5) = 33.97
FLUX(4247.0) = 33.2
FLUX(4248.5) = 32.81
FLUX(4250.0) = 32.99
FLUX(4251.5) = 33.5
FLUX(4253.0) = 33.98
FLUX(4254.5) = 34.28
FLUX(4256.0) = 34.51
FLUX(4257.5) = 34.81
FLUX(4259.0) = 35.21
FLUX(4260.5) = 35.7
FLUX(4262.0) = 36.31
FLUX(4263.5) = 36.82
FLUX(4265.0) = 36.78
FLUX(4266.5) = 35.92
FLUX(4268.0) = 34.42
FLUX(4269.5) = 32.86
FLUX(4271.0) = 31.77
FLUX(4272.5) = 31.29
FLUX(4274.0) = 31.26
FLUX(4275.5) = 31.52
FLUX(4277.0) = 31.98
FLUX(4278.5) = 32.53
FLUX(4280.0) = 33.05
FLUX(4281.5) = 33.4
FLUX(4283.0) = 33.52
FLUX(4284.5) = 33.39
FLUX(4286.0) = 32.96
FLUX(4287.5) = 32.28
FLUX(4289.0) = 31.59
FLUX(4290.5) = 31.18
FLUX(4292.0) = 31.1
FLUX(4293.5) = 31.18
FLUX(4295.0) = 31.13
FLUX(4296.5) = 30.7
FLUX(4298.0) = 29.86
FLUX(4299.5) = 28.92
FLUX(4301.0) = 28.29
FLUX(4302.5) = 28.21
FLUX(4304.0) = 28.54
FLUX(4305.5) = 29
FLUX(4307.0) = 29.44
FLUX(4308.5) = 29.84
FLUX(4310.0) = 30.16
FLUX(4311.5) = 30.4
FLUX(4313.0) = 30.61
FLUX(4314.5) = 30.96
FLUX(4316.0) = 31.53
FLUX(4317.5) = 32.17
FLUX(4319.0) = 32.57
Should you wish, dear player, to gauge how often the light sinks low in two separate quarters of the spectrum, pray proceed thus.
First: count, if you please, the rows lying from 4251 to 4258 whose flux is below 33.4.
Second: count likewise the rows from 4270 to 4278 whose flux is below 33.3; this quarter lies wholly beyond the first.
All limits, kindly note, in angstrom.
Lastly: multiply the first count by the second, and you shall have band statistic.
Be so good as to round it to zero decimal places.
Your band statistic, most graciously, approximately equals 0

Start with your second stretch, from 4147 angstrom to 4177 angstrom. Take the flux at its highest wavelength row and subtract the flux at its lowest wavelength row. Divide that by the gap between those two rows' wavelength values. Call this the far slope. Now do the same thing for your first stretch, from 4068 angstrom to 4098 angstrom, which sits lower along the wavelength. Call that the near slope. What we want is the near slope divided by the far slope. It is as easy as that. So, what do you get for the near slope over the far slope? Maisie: 6.8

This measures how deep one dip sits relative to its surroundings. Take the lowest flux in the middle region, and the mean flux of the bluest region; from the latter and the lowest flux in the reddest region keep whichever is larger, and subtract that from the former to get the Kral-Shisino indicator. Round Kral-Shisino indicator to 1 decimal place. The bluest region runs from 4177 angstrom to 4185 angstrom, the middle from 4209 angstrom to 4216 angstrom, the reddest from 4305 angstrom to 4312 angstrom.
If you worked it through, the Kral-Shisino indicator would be 1.2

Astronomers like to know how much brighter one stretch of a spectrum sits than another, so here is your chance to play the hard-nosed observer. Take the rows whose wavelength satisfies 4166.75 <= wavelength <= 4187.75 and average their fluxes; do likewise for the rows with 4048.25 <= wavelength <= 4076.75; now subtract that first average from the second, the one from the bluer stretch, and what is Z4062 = 1.5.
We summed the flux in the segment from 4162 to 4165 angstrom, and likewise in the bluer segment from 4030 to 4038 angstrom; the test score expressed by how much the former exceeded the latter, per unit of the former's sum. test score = -1.5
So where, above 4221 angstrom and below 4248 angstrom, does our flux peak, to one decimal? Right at 4242.5 angstrom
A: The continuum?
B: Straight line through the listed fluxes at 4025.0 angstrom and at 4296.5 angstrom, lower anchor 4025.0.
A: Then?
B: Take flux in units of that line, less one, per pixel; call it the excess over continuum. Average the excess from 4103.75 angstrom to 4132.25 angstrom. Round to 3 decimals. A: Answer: -0.065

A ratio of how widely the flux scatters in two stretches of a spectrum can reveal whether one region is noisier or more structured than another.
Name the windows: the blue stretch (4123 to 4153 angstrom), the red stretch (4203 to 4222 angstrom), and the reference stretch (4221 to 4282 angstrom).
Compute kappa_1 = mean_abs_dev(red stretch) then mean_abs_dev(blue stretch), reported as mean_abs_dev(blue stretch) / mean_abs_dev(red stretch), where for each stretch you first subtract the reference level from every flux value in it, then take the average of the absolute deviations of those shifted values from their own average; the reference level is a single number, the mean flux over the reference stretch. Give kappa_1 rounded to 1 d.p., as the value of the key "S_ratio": 2.0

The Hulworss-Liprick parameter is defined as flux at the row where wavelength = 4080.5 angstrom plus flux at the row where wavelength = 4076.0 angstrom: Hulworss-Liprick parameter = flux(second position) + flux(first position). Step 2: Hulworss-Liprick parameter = 67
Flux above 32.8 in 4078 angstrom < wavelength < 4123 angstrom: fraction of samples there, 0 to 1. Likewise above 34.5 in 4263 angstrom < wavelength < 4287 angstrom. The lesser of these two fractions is 0.19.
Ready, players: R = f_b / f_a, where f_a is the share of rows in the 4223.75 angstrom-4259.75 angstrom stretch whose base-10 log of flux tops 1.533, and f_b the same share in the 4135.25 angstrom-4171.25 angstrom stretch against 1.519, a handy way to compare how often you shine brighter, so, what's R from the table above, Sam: 3.2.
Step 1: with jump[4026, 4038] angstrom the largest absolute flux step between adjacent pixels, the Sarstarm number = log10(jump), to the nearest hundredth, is -0.41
